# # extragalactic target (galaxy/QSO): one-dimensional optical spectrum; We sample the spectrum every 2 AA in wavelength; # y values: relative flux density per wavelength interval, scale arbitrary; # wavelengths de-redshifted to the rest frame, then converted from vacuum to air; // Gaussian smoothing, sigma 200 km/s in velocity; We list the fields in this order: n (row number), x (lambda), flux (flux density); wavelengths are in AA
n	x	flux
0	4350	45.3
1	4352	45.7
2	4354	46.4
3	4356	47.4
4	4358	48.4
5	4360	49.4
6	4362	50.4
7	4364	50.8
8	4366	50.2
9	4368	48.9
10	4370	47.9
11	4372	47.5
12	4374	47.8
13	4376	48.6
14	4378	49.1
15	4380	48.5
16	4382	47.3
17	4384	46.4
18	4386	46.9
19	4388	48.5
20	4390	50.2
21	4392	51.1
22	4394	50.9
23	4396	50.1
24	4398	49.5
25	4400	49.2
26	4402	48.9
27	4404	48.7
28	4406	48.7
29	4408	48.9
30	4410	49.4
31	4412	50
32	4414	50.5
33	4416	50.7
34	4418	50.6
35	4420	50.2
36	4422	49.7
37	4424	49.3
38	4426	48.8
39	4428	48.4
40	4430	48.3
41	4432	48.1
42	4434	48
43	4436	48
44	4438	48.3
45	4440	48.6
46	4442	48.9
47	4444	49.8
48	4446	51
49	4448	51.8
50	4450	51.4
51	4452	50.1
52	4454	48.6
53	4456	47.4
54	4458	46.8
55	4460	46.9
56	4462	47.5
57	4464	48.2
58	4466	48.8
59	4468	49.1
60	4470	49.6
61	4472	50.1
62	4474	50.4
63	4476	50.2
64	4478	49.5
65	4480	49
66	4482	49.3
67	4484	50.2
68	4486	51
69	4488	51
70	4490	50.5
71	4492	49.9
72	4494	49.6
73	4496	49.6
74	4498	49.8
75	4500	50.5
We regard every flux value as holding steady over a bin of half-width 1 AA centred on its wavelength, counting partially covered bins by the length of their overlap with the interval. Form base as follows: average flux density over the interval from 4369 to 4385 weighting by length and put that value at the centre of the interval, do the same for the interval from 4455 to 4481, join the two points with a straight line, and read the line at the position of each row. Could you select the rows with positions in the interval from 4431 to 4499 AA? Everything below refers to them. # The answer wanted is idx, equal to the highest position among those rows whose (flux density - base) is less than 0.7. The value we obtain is 4496 AA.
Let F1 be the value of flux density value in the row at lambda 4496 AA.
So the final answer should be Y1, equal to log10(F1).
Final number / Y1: 1.70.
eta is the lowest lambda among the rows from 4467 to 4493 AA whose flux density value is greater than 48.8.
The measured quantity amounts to 4468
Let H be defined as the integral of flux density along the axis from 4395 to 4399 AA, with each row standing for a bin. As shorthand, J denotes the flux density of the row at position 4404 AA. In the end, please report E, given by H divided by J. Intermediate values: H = 199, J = 48.7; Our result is 4.09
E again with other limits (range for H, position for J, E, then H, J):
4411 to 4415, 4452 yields 4.01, 201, 50.1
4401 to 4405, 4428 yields 4.03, 195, 48.4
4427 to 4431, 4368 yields 3.96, 193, 48.9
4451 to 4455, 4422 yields 3.97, 197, 49.7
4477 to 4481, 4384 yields 4.25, 197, 46.4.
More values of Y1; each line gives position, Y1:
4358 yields 1.68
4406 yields 1.69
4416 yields 1.71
